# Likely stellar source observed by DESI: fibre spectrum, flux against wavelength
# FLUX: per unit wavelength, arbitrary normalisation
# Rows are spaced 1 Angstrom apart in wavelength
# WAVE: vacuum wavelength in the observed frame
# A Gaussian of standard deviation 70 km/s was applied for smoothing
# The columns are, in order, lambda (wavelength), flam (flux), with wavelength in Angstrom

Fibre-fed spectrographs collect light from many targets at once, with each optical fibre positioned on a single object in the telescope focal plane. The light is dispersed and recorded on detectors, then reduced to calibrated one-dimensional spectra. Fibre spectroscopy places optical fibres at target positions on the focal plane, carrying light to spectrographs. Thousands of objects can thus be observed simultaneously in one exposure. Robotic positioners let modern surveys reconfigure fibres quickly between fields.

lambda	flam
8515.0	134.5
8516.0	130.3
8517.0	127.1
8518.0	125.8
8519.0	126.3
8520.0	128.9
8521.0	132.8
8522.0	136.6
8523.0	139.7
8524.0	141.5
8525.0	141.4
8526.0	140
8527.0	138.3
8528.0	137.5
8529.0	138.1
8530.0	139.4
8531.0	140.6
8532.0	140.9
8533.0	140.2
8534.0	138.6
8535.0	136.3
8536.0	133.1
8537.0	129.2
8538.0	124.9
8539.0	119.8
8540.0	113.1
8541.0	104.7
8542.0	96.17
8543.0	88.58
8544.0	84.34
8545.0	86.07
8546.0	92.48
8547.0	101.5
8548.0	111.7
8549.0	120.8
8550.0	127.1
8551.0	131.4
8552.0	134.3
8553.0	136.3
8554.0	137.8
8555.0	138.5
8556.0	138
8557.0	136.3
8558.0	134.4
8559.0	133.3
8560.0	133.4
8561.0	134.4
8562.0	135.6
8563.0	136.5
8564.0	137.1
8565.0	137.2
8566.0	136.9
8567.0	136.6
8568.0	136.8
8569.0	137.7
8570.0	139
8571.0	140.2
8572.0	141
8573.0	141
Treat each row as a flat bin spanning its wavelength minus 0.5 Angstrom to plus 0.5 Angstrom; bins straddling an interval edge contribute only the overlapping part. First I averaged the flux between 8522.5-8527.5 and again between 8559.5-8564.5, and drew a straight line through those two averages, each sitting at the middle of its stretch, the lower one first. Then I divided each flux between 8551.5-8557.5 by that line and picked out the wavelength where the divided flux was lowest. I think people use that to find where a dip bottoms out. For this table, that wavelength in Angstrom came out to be 8552.0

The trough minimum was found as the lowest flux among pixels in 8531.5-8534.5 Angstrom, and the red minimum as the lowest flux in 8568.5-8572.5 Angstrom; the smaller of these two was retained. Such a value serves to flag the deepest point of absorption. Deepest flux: 138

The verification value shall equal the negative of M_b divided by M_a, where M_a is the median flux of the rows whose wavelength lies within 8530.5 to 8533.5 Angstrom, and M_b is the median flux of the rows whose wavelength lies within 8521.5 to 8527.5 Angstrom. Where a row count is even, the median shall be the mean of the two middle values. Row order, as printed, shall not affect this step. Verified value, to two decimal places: -0.99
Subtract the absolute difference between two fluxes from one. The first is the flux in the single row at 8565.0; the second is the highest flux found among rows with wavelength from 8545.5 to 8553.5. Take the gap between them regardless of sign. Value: 0.1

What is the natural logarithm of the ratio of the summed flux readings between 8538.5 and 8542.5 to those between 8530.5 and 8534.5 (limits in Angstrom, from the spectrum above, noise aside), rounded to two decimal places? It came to -0.26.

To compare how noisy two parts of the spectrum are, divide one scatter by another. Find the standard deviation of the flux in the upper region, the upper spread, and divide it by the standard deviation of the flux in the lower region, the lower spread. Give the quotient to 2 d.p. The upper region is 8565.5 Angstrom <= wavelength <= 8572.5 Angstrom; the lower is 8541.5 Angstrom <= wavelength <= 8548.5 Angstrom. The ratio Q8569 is 0.18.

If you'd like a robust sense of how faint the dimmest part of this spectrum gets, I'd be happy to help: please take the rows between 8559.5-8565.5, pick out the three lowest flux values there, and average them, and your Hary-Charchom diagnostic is 134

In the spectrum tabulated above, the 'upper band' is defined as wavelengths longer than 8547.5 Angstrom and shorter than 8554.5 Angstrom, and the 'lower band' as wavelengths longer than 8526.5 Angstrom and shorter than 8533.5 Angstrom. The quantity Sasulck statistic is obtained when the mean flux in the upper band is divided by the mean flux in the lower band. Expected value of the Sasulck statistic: 0.92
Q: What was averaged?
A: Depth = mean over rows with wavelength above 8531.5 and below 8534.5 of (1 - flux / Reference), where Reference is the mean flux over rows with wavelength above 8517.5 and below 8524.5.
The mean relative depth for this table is -0.051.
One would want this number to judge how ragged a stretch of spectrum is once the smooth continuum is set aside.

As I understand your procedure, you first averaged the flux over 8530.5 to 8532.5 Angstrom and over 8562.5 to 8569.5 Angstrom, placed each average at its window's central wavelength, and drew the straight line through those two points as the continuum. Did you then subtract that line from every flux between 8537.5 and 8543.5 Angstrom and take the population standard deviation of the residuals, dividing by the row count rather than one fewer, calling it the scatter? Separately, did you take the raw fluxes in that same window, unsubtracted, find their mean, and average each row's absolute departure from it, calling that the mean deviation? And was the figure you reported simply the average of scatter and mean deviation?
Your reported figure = 12.0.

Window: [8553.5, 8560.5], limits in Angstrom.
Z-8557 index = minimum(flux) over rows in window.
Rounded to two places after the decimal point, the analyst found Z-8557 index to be 133.30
